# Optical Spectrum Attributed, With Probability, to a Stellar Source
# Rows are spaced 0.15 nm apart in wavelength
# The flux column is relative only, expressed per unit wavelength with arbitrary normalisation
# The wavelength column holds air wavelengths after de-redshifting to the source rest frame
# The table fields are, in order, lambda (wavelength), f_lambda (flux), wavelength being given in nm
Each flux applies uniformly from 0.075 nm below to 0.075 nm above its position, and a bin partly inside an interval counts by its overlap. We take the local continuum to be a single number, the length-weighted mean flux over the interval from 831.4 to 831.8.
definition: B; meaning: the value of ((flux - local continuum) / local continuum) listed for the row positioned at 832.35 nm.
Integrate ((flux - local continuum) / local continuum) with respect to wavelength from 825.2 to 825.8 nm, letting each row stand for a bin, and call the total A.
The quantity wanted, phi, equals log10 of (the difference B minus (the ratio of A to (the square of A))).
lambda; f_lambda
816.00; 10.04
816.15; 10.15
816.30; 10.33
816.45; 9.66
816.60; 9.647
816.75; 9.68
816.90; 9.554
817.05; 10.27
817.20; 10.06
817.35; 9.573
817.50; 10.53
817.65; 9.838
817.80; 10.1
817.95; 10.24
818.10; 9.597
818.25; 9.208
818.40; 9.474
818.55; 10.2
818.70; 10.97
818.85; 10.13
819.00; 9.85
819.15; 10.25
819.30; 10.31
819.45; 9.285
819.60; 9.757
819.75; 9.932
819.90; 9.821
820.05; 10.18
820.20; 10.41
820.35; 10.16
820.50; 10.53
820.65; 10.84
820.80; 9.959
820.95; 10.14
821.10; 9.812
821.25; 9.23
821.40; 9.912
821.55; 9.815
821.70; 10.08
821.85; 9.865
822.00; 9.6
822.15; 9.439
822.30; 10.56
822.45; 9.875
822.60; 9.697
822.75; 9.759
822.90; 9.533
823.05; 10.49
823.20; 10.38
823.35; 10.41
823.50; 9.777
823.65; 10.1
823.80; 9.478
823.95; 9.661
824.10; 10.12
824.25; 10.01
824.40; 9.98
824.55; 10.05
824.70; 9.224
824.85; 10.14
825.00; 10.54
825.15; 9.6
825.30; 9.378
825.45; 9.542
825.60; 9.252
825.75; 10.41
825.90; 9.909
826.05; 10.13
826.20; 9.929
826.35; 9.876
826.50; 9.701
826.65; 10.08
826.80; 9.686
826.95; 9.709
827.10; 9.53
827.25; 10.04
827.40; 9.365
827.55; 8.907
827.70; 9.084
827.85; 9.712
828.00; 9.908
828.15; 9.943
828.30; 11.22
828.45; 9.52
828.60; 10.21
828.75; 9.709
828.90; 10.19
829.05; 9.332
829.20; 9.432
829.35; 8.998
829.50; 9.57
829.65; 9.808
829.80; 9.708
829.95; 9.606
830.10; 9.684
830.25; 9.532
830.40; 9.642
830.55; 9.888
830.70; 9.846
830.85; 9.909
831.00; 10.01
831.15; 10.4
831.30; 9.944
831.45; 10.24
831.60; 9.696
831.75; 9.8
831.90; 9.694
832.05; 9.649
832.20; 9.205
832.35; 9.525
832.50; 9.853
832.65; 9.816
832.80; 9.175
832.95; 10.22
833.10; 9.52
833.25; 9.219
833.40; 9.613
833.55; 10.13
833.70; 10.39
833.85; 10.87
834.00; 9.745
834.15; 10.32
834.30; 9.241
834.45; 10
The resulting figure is 1.76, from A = -0.0174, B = -0.04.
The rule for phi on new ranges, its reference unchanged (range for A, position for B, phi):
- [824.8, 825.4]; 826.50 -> 3.27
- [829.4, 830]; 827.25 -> 1.82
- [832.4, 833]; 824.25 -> 2.01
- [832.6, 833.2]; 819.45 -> 1.84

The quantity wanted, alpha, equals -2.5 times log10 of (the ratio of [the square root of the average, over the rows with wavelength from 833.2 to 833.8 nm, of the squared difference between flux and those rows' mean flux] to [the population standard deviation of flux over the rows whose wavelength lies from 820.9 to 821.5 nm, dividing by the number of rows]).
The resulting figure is -0.3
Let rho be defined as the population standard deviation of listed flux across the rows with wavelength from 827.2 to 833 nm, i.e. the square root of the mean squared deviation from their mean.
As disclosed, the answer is 0.42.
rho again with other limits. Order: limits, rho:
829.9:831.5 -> 0.25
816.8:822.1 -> 0.41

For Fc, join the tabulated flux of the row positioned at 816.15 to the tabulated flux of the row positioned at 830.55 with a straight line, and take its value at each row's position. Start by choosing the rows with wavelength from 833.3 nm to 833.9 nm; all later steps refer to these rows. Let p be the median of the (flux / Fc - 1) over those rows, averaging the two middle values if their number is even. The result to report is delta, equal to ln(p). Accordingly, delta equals -3.1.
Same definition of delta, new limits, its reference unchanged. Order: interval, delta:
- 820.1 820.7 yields -3.2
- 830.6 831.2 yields -4.8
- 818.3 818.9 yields -5.1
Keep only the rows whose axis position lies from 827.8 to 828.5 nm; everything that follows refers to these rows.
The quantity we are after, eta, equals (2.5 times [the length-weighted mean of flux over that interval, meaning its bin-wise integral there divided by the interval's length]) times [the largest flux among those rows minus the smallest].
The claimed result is 43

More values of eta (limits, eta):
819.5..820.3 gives 16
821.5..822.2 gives 16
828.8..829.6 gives 28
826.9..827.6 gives 27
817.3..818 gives 24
